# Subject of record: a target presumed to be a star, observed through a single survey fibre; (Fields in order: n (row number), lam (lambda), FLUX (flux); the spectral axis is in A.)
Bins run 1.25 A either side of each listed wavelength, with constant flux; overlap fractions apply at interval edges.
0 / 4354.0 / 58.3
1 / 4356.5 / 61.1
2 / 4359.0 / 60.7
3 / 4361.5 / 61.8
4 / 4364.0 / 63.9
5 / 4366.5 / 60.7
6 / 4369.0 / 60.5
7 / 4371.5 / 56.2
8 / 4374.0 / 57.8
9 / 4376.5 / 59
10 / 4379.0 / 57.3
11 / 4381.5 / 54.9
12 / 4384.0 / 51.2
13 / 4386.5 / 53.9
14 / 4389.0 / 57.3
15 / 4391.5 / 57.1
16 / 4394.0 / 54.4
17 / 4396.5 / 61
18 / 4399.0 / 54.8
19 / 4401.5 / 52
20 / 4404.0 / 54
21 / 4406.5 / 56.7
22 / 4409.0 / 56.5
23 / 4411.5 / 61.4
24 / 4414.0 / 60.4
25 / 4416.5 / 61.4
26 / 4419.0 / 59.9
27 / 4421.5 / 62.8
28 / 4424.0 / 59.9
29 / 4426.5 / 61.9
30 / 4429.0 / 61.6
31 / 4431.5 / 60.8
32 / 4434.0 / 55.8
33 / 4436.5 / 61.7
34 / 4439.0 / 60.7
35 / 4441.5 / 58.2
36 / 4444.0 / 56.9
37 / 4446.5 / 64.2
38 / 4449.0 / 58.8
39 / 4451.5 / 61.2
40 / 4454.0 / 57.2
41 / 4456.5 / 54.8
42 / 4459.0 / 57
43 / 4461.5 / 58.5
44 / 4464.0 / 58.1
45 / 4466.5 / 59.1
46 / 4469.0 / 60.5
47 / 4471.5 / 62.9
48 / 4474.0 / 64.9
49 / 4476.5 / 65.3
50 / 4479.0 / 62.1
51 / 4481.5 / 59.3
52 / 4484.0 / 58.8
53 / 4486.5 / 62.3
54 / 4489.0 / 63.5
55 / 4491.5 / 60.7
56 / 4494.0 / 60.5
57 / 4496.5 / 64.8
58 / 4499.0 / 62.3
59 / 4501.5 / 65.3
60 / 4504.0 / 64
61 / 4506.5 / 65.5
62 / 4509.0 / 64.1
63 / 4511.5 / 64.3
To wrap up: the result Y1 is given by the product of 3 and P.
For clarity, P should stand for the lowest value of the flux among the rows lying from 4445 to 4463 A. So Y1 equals 164.4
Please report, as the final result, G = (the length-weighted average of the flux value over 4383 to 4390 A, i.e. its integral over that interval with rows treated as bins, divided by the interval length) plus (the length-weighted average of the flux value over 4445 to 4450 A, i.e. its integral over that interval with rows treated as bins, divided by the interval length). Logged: 116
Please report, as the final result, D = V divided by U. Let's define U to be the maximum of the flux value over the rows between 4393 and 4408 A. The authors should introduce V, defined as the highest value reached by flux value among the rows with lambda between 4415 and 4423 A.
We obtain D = 1.03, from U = 61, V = 62.8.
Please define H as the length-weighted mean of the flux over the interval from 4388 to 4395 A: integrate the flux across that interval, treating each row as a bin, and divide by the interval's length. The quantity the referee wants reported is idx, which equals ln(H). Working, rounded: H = 56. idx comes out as 4.031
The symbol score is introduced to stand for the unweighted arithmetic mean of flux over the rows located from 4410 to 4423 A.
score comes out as 61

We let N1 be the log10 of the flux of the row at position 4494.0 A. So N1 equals 1.78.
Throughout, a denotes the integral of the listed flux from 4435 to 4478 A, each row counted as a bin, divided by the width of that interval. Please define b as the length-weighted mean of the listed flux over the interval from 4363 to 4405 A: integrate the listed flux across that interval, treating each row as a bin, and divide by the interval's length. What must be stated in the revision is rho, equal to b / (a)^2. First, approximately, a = 60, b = 56.8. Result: 0.0158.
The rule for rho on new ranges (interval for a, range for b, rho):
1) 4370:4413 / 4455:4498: 0.0192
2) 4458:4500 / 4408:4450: 0.0161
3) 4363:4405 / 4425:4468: 0.0184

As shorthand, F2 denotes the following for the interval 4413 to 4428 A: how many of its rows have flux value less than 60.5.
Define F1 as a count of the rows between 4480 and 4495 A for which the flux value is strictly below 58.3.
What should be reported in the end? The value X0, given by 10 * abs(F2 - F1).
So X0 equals 30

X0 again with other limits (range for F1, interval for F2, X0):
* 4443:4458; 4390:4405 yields 20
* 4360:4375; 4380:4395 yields 40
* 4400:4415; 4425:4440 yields 30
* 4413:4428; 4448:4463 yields 50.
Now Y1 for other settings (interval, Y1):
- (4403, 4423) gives 162.0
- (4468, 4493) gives 176.4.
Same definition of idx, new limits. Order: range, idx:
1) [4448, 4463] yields 4.059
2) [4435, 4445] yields 4.083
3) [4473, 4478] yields 4.174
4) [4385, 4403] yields 4.020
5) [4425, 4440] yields 4.101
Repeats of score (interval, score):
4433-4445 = 59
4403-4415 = 58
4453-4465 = 57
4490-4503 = 63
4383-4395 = 55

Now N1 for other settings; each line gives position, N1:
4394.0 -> 1.74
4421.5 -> 1.80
